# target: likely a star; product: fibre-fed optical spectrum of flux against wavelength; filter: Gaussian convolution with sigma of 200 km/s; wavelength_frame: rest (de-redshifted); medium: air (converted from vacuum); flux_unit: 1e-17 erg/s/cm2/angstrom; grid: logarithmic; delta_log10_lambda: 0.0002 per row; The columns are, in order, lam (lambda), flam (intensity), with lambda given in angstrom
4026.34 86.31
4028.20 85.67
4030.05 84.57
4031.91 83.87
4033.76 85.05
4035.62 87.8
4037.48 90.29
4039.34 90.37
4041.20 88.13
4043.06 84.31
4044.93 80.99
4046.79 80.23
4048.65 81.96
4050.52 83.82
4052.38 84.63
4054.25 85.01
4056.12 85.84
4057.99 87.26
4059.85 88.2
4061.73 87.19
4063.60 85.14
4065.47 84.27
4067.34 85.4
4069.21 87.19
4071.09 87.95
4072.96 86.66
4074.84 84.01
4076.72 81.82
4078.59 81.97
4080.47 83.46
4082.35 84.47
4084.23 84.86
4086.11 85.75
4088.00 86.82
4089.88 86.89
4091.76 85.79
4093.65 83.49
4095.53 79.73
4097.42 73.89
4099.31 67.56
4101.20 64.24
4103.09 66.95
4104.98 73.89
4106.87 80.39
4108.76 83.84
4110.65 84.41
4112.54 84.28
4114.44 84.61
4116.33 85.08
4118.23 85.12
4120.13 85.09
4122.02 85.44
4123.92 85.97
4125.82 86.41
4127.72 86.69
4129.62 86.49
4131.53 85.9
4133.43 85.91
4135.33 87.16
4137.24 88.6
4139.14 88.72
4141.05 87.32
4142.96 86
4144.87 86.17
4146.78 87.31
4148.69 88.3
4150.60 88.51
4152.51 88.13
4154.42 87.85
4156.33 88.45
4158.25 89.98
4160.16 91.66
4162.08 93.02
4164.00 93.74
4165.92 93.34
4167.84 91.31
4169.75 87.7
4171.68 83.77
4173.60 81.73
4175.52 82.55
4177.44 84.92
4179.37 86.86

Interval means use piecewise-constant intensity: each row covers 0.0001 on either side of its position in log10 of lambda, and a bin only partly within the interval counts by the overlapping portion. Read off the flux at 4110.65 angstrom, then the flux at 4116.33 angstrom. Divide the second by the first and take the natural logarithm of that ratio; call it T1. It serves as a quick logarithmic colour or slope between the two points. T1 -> 0.01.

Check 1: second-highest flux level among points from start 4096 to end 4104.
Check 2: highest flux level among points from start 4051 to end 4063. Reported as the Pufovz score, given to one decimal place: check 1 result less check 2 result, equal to -20.6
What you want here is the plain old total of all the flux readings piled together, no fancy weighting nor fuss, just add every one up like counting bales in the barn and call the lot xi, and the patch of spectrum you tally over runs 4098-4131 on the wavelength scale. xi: 1376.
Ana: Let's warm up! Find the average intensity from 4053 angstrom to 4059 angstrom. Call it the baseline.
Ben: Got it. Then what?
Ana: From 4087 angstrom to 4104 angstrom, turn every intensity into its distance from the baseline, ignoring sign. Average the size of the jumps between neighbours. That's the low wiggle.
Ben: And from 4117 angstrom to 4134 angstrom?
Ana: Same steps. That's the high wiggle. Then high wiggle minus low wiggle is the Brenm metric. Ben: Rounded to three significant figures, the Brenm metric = -2.86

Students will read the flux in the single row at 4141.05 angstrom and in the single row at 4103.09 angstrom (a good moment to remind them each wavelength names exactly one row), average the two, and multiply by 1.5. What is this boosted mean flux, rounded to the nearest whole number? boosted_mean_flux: 116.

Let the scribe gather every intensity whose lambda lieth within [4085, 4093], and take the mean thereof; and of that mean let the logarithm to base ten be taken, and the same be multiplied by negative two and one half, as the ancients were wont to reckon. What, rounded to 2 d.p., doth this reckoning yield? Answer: -4.84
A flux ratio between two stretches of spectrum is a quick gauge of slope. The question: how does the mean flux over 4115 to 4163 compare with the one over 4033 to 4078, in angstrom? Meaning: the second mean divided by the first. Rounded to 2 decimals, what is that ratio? 0.98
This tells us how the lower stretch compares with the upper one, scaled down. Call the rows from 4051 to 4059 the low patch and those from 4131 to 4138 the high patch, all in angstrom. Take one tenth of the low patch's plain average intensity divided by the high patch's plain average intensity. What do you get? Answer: 0.0986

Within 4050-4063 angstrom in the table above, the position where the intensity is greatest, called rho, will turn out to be 4059.85 angstrom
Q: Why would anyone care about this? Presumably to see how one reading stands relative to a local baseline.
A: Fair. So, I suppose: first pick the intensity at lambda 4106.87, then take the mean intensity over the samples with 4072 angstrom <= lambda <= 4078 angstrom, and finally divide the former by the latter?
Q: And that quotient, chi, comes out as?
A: 0.96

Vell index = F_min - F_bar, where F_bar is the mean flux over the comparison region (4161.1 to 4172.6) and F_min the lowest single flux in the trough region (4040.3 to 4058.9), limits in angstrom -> -10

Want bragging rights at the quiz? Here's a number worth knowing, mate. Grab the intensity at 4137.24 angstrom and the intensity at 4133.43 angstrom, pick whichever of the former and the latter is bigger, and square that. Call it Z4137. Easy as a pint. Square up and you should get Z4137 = 7850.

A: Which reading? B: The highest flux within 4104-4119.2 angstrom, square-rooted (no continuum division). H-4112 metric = 9.23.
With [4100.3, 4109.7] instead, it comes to 9.16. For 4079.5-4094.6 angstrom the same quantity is 9.32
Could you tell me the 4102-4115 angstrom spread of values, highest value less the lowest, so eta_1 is 17.7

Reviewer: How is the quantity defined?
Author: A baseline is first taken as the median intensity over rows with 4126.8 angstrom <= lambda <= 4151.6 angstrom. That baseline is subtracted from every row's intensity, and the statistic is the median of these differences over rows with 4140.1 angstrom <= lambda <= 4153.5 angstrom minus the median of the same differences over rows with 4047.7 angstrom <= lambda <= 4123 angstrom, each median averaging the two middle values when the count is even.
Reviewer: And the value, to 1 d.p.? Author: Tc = 2.7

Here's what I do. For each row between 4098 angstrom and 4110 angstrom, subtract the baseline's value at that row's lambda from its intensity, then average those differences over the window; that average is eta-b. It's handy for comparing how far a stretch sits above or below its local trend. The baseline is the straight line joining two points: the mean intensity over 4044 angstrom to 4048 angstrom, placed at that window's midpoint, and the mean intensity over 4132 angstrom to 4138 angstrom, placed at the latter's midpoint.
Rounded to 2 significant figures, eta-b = -12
